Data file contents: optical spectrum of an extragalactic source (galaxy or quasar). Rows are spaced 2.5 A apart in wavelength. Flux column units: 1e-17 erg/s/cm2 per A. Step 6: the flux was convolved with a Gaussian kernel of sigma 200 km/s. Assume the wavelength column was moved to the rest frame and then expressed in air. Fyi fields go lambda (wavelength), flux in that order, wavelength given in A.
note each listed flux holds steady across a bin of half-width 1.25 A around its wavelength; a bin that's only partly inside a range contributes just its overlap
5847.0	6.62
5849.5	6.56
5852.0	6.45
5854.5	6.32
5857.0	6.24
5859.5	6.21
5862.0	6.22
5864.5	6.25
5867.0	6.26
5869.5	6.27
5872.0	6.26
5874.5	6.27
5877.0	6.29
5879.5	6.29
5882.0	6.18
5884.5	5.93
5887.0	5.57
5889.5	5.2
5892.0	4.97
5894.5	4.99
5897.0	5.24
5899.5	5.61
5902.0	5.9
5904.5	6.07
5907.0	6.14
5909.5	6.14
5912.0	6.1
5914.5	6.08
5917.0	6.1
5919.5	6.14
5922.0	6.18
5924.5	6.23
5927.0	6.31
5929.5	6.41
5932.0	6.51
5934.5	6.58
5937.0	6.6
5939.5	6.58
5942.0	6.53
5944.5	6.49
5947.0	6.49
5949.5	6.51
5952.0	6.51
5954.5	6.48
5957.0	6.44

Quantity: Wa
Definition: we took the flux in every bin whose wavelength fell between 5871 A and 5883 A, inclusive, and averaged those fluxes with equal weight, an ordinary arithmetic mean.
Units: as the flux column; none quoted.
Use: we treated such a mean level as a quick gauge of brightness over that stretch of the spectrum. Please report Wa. 6.26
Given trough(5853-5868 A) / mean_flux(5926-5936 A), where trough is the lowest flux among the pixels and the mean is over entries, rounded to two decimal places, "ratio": 0.96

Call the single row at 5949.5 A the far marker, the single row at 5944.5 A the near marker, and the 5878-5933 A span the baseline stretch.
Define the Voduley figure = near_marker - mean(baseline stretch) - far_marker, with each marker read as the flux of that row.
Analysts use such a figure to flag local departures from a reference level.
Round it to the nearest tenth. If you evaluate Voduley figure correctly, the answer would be -5.9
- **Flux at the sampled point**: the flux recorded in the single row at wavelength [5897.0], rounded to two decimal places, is 5.24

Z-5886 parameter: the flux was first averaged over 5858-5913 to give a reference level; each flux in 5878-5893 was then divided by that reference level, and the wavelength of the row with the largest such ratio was 5879.5 A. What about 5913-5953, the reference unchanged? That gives 5937.0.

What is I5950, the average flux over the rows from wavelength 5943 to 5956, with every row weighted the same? 6.50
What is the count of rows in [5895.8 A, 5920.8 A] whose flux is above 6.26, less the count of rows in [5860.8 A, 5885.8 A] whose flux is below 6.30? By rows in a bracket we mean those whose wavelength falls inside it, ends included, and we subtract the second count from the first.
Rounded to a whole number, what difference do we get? -10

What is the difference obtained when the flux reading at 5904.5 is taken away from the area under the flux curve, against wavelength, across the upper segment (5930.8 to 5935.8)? 27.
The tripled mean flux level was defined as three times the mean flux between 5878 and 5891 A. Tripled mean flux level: 17.5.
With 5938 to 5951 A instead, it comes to 19.6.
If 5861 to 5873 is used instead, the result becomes 18.8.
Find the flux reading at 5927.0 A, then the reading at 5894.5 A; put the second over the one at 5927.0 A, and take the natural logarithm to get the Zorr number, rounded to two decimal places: -0.23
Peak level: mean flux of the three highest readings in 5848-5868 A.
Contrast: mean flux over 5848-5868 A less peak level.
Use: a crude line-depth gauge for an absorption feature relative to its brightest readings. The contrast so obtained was -0.13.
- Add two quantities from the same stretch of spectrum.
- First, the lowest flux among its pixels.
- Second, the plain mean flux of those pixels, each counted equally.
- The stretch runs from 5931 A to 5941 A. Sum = 13.08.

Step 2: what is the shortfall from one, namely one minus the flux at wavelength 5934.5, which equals -5.58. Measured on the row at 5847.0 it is -5.62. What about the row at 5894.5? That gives -3.99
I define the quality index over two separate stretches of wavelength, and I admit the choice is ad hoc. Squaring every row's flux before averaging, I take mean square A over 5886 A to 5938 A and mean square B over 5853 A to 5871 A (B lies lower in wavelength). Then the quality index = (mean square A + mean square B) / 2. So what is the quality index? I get 37.4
